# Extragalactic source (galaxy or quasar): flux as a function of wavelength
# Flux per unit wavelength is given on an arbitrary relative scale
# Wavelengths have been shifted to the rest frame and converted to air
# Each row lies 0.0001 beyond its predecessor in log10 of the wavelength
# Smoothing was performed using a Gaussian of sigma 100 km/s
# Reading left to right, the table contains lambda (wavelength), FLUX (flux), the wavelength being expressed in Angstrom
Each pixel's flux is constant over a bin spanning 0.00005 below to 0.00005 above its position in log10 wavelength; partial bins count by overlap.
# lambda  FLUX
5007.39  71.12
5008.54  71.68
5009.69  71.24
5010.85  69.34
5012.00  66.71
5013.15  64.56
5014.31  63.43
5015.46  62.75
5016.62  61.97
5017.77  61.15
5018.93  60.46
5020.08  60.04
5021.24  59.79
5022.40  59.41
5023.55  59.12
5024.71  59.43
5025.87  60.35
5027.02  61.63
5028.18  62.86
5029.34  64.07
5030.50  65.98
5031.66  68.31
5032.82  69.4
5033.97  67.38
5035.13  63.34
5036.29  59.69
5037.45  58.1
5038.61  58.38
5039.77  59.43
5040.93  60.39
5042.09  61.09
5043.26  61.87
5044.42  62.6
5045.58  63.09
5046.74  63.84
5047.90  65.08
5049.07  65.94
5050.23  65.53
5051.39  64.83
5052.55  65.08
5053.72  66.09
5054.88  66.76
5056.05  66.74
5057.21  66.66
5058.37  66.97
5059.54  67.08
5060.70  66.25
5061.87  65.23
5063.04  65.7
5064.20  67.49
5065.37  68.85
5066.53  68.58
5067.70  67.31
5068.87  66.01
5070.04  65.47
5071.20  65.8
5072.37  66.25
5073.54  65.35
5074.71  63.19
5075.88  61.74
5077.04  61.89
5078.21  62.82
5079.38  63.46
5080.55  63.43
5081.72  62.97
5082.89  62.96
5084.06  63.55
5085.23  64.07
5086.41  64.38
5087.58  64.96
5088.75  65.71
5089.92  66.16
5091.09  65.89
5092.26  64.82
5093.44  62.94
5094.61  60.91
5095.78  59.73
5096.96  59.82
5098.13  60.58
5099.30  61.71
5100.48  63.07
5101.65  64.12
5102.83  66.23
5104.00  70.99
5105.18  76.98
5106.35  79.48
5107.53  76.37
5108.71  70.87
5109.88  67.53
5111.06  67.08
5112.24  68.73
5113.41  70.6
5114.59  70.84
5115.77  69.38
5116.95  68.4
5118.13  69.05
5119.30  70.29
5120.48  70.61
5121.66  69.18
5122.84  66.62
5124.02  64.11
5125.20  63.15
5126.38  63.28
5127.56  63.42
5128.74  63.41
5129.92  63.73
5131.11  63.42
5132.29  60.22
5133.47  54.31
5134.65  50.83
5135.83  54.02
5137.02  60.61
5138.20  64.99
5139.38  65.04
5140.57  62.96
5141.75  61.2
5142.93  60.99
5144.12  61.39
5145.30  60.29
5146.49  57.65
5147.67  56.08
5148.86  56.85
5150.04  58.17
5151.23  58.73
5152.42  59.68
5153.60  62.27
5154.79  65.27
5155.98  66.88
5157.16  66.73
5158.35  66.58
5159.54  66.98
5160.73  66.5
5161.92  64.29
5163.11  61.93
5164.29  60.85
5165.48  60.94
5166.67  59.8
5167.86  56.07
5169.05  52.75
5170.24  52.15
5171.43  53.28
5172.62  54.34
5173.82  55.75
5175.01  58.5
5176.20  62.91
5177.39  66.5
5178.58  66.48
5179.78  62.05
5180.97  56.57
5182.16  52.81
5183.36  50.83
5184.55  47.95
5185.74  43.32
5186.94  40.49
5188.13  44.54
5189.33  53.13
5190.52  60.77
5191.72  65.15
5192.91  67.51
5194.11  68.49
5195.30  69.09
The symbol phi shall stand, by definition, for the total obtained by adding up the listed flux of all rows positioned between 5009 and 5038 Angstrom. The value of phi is 1581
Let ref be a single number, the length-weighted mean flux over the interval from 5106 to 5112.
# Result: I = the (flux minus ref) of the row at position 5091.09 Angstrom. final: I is -6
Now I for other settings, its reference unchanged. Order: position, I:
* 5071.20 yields -6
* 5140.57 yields -9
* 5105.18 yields 5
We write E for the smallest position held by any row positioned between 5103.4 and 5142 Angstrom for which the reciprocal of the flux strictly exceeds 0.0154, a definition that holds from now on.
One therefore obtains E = 5124.02 Angstrom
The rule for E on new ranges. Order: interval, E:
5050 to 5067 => 5051.39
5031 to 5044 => 5035.13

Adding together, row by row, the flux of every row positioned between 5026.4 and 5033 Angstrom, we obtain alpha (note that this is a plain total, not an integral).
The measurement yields 392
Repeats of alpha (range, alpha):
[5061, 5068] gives 403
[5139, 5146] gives 372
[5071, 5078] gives 384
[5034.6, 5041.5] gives 359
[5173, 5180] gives 372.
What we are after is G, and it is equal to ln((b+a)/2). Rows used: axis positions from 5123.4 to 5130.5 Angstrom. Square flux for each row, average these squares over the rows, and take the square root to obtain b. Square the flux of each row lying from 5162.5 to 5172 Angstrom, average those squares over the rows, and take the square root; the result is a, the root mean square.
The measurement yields 4.10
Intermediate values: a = 57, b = 63.5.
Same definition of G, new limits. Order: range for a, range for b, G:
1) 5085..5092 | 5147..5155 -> 4.13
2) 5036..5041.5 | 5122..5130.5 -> 4.12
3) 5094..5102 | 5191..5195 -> 4.16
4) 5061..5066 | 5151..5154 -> 4.15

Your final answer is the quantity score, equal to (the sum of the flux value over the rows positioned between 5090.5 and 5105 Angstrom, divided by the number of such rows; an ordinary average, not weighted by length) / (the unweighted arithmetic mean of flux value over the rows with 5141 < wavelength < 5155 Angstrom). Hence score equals 1.06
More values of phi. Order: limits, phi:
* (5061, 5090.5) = 1623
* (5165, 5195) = 1413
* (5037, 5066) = 1609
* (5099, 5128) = 1712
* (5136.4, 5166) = 1554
